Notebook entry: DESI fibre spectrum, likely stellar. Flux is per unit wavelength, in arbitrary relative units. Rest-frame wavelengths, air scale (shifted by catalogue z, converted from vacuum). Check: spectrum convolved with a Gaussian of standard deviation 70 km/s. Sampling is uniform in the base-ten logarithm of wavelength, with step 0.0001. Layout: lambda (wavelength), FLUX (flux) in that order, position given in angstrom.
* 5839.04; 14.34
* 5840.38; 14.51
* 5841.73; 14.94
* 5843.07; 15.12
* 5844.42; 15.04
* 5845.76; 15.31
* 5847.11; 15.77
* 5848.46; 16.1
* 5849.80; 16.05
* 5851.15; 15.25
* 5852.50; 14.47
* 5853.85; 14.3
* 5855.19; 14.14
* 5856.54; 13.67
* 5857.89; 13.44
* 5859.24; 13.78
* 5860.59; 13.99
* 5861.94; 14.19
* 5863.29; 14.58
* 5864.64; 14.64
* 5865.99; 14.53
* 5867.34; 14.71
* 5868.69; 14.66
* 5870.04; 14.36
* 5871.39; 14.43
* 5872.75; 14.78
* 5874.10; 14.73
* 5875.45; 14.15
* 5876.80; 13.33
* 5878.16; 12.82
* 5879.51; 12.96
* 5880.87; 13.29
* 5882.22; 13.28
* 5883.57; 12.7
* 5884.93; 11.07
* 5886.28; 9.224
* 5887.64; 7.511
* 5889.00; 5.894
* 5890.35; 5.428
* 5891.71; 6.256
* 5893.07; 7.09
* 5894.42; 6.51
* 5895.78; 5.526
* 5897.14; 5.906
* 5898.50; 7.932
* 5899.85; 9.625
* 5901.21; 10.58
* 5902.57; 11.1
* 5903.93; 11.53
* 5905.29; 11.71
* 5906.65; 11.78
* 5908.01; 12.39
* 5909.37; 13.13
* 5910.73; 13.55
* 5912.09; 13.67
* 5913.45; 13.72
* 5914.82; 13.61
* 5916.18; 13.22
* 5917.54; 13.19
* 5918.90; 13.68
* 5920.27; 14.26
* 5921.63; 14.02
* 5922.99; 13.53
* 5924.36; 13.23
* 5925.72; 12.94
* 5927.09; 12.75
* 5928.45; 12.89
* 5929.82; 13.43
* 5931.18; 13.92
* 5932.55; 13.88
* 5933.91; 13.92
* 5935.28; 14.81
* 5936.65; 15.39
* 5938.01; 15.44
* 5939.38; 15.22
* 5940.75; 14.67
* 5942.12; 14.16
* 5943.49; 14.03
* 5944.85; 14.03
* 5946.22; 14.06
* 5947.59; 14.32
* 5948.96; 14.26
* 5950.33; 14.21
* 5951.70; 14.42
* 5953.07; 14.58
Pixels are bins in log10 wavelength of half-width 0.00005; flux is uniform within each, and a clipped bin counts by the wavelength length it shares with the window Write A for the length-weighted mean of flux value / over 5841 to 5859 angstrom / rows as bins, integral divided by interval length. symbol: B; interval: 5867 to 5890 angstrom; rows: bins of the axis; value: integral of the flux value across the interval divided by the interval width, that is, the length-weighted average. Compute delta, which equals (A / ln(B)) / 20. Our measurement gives 0.29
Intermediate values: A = 15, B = 12.4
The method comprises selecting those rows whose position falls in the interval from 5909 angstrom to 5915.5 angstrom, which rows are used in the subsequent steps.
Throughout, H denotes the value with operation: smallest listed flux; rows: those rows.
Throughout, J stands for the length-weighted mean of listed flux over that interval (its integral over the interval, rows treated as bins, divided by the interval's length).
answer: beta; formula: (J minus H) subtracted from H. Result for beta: 12.7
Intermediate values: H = 13.13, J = 13.5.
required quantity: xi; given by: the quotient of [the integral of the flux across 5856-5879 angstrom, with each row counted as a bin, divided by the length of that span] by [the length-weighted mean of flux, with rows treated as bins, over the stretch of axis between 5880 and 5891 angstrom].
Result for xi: 1.44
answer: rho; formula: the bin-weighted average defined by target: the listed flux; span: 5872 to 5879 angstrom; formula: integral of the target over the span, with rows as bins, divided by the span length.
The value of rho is 13.9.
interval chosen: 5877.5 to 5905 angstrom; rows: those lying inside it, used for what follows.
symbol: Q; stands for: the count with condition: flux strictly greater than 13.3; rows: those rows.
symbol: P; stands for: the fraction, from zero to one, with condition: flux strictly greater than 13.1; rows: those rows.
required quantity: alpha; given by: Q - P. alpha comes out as 0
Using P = 0.10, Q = 0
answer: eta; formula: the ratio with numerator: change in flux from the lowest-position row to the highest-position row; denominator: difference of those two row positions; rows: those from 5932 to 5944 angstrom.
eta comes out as 0.0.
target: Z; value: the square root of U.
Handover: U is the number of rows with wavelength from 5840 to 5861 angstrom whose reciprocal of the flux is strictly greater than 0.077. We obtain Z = 0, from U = 0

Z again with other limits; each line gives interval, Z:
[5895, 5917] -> 3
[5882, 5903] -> 4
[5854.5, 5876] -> 0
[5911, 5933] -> 2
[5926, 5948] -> 1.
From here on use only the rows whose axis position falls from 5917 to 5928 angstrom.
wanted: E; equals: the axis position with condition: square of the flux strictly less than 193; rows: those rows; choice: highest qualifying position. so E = 5927.09 angstrom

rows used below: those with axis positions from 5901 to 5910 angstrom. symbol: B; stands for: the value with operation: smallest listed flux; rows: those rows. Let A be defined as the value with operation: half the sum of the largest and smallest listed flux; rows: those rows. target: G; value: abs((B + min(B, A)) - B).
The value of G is 10.6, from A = 12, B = 10.58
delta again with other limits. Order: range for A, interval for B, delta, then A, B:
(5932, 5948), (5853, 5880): 0.27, 15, 14.1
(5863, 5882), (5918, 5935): 0.27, 14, 13.6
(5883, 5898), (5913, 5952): 0.14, 8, 14.0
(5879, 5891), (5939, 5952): 0.19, 10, 14.3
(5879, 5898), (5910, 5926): 0.17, 9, 13.6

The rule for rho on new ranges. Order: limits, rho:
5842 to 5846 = 15.1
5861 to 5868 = 14.5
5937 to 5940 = 15.4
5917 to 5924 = 13.7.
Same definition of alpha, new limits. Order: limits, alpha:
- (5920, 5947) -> 15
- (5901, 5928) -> 7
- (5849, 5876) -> 19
